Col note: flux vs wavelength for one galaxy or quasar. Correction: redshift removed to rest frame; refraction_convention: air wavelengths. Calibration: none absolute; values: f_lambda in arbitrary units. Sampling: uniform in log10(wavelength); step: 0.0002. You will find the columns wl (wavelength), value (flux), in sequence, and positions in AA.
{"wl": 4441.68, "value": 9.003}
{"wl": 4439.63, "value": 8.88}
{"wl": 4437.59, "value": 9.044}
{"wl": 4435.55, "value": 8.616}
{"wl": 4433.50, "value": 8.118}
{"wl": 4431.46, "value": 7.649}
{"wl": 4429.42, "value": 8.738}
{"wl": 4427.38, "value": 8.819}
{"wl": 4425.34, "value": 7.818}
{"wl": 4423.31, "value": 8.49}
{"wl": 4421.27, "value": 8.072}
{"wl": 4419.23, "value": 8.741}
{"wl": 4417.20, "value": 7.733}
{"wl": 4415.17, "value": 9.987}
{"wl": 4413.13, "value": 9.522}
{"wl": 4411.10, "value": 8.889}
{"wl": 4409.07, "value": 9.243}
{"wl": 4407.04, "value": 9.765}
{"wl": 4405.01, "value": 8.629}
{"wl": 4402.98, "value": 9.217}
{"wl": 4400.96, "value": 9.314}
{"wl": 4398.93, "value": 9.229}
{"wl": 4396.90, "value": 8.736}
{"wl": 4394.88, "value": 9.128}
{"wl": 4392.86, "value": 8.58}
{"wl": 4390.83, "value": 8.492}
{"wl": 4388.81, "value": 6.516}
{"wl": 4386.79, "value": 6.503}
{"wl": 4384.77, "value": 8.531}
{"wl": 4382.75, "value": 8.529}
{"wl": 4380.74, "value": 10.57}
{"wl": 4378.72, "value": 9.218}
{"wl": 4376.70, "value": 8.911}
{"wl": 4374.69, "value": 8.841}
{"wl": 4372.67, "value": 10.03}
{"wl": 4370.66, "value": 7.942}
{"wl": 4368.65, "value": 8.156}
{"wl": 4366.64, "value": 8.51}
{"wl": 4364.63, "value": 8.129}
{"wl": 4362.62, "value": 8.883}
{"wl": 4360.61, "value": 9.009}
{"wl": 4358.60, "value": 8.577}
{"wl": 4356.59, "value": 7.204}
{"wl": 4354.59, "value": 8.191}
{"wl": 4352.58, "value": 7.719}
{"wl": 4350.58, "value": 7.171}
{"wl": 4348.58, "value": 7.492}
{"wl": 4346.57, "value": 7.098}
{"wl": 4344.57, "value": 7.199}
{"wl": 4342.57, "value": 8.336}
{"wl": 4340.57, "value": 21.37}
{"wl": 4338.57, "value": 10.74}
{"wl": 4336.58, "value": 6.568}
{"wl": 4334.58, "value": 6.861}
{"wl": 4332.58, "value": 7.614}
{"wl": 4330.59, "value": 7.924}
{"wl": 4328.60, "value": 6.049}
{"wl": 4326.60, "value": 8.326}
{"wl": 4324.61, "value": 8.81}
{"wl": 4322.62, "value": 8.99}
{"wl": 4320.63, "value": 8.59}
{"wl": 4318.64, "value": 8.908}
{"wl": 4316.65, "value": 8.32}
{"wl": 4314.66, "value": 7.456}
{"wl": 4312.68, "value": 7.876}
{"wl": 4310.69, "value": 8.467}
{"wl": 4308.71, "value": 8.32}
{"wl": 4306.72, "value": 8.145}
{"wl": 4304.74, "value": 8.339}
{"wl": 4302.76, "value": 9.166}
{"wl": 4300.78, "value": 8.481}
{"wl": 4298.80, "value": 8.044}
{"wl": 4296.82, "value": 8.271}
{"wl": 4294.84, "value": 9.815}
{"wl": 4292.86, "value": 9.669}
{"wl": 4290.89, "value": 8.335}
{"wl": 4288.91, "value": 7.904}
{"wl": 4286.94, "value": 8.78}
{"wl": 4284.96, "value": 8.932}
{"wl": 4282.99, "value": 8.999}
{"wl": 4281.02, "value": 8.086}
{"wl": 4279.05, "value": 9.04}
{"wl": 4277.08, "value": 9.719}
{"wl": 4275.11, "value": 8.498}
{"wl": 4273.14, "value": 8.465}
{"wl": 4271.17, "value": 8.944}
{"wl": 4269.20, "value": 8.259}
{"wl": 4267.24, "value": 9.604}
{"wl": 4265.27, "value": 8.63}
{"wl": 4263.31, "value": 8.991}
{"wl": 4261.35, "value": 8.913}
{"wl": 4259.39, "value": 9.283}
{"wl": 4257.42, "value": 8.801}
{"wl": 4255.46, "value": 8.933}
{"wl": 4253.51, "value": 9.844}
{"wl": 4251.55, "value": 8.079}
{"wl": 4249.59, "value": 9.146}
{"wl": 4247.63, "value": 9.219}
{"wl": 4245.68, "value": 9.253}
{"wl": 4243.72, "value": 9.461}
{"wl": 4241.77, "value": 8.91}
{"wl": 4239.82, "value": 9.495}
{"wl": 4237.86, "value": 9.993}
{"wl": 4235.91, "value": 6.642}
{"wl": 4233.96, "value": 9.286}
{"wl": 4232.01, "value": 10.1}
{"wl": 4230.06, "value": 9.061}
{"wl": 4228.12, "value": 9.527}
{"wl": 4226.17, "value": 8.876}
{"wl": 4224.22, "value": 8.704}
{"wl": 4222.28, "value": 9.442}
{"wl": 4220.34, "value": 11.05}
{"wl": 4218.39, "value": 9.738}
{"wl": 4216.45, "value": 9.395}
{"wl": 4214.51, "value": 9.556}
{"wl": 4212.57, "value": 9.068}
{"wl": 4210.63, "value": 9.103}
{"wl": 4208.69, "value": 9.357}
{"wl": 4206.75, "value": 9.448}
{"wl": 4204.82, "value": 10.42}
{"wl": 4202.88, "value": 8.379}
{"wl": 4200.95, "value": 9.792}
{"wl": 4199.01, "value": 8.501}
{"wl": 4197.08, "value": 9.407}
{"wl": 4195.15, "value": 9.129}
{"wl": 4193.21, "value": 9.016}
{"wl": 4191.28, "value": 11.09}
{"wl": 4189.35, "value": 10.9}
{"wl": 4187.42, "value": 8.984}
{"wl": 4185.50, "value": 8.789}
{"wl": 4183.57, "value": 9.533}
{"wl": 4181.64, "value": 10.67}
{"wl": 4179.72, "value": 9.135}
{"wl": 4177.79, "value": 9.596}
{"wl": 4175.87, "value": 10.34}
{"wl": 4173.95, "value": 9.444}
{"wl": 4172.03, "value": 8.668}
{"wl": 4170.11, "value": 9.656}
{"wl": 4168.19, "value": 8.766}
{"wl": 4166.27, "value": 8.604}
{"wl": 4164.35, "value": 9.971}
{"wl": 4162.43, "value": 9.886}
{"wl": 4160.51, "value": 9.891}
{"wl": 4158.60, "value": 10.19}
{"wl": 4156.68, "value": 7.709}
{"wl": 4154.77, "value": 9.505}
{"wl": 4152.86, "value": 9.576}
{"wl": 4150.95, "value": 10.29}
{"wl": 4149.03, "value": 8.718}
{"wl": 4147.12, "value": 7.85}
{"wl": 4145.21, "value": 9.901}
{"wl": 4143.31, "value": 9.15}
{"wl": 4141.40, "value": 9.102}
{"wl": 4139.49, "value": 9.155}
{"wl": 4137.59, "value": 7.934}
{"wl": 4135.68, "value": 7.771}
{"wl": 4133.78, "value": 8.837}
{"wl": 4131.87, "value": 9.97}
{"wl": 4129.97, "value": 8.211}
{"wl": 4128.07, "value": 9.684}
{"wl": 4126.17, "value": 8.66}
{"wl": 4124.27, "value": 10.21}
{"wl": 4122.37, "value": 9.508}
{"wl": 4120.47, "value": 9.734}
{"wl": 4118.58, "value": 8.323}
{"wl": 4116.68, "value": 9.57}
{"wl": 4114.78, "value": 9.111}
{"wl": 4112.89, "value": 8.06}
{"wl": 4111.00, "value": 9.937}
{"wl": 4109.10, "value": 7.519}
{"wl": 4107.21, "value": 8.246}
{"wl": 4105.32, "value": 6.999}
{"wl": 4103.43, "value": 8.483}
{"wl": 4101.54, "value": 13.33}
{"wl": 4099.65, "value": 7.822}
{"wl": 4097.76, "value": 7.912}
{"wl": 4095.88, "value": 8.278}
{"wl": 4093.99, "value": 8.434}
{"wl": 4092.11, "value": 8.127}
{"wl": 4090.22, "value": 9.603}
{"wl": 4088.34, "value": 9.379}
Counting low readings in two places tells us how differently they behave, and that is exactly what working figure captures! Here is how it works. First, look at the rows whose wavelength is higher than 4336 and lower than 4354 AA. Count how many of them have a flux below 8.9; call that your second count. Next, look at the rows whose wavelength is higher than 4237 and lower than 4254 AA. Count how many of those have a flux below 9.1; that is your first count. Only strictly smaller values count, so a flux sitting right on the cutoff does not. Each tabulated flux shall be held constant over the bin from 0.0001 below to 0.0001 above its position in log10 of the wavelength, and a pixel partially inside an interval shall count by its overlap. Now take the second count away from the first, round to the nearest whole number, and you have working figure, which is -5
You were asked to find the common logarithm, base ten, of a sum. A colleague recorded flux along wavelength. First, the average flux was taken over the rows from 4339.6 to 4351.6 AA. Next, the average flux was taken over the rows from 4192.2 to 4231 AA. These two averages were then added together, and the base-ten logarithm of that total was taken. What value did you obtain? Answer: 1.28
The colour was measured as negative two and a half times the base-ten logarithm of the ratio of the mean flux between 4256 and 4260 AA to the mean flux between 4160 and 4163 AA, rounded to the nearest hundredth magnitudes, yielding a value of 0.10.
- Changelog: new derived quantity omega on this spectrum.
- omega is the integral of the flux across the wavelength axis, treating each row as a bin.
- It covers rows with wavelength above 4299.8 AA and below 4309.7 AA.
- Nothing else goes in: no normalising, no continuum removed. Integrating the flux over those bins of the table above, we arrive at 84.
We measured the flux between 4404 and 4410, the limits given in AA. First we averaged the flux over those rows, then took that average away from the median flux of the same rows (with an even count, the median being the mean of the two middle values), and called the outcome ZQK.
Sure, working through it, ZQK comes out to 0.03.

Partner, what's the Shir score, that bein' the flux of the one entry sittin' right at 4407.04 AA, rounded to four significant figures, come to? 9.765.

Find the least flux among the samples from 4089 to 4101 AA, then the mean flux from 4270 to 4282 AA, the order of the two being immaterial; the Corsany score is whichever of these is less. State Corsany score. 7.82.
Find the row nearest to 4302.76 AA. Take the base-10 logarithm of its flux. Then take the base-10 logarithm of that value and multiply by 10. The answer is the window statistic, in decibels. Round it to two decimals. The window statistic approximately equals -0.17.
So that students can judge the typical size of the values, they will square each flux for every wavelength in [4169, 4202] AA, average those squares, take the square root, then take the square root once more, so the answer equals 3.10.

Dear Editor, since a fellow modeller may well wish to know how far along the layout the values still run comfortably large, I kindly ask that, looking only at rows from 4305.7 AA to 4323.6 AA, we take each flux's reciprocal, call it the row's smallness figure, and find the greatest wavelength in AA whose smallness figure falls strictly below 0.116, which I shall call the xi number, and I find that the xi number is 4322.62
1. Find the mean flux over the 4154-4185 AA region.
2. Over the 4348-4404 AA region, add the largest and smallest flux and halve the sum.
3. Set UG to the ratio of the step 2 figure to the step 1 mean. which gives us 0.90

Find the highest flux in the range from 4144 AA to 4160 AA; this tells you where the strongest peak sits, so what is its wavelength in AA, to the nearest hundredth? 4150.95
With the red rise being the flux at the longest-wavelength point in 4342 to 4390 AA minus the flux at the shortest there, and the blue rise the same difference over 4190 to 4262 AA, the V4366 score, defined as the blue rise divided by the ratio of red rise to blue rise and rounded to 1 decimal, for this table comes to -2.6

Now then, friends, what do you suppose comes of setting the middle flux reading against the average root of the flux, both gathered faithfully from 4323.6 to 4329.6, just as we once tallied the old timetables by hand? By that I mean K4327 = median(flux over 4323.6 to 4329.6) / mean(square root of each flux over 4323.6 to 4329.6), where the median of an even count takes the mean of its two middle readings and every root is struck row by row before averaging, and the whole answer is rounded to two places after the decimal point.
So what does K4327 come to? 3.00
